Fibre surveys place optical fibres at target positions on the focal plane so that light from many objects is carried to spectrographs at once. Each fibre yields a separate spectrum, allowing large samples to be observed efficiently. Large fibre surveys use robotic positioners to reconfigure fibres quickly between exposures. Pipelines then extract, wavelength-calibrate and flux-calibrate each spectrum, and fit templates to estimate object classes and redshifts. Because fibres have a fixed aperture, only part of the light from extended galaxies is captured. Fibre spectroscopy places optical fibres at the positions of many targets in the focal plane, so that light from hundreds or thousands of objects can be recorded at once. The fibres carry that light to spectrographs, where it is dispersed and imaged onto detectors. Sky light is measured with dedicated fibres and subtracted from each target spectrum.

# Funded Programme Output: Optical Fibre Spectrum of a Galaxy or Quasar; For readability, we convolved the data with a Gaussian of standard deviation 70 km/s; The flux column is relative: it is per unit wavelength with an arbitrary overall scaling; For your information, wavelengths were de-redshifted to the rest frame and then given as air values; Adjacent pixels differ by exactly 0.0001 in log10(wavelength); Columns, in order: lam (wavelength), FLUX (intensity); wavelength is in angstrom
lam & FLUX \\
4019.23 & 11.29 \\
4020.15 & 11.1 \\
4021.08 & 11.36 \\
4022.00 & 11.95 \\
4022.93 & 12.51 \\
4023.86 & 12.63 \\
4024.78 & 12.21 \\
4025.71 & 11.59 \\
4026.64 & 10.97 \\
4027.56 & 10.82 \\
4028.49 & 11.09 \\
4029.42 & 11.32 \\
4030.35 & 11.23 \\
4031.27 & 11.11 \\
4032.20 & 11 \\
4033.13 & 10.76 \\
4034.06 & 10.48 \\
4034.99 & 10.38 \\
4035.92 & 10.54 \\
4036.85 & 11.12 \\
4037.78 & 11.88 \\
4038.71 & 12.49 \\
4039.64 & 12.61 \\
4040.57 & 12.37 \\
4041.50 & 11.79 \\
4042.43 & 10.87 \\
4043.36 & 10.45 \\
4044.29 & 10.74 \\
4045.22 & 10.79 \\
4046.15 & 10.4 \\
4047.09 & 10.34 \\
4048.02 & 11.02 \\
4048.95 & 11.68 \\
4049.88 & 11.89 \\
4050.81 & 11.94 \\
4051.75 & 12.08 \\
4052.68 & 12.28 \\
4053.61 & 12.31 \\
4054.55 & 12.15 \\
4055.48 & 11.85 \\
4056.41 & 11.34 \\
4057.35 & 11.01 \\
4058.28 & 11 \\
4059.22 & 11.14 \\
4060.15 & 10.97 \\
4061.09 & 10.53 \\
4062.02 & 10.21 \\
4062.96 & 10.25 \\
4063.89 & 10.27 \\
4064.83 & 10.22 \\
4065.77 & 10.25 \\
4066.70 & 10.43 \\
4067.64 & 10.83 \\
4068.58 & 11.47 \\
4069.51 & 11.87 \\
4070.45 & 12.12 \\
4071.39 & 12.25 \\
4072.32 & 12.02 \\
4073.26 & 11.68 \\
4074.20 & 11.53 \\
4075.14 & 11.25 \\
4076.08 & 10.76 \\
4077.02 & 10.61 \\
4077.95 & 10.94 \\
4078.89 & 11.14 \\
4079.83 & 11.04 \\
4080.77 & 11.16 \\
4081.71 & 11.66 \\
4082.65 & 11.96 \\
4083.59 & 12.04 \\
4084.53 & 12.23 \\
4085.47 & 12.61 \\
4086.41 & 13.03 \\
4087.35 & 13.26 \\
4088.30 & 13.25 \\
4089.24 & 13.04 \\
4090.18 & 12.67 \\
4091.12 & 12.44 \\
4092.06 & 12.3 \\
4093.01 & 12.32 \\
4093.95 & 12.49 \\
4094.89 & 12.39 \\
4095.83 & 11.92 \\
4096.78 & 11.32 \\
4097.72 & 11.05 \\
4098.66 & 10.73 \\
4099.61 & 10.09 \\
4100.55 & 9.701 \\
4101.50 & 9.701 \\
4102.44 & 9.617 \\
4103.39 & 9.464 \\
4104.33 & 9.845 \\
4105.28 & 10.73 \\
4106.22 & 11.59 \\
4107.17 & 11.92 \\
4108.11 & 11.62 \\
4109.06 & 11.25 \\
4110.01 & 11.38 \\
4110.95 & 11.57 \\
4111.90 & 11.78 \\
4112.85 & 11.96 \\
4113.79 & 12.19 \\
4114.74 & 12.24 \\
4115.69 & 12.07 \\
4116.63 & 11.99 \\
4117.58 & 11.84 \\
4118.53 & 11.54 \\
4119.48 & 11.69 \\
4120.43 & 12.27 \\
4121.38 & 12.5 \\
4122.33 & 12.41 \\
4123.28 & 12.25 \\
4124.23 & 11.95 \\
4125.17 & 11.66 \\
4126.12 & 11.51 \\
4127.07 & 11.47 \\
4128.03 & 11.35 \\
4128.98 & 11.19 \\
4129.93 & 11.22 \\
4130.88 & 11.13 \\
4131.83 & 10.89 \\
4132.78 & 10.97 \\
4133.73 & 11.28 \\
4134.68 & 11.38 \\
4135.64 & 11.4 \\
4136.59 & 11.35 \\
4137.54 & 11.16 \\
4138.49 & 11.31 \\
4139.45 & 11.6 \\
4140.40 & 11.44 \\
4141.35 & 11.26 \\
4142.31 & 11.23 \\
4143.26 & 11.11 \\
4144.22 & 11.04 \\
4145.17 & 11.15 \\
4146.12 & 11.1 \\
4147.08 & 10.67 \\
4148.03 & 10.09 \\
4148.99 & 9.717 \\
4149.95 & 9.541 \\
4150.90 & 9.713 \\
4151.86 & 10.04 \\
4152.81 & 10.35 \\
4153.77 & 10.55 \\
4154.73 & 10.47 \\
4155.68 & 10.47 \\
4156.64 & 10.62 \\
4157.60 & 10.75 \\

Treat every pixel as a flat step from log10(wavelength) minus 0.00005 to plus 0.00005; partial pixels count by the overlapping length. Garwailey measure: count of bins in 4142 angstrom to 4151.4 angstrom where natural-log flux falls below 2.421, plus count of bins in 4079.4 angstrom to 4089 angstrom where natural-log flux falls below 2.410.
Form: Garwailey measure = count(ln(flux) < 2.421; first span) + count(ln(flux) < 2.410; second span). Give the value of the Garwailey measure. 11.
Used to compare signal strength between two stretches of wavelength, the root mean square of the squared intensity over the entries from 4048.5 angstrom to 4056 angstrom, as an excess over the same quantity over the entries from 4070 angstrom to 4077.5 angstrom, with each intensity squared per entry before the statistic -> 11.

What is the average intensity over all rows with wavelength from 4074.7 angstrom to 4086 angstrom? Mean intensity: 11.5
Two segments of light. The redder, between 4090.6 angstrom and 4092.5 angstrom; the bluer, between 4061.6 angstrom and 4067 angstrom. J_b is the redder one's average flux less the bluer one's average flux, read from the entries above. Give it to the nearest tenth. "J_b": 2.1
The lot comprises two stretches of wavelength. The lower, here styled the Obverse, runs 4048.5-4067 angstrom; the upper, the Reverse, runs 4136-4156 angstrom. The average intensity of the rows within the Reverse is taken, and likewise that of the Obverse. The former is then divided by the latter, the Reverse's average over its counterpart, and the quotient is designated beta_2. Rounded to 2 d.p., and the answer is 0.96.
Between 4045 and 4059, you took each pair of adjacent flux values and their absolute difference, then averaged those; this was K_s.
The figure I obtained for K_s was 0.266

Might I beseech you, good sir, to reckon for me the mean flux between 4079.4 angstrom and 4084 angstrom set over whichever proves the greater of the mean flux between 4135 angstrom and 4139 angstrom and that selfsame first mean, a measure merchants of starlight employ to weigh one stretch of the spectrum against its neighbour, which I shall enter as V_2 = 1.00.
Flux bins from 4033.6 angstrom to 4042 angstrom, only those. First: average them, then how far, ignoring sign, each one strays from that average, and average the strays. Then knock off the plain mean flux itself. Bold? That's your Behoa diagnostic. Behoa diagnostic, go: -10.7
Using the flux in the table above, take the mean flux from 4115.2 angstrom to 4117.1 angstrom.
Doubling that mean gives 24.1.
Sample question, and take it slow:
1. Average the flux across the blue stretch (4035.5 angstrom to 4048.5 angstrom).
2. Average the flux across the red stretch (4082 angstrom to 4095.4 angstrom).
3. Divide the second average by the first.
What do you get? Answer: 1.12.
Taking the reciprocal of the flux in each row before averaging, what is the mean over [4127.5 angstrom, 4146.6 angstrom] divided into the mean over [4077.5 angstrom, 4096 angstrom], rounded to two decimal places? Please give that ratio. 0.92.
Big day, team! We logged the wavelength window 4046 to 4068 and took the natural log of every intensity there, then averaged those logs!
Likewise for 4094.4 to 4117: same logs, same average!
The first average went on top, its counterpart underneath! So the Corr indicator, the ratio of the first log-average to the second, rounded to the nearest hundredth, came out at 1.00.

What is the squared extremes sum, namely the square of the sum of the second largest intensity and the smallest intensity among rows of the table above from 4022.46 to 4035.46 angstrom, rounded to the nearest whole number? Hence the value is 524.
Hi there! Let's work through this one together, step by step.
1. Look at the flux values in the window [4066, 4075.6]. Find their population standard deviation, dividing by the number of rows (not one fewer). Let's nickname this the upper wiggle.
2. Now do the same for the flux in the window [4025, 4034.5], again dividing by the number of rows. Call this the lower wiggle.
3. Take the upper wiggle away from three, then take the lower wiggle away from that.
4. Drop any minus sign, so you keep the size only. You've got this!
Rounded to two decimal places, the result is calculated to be 2.15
